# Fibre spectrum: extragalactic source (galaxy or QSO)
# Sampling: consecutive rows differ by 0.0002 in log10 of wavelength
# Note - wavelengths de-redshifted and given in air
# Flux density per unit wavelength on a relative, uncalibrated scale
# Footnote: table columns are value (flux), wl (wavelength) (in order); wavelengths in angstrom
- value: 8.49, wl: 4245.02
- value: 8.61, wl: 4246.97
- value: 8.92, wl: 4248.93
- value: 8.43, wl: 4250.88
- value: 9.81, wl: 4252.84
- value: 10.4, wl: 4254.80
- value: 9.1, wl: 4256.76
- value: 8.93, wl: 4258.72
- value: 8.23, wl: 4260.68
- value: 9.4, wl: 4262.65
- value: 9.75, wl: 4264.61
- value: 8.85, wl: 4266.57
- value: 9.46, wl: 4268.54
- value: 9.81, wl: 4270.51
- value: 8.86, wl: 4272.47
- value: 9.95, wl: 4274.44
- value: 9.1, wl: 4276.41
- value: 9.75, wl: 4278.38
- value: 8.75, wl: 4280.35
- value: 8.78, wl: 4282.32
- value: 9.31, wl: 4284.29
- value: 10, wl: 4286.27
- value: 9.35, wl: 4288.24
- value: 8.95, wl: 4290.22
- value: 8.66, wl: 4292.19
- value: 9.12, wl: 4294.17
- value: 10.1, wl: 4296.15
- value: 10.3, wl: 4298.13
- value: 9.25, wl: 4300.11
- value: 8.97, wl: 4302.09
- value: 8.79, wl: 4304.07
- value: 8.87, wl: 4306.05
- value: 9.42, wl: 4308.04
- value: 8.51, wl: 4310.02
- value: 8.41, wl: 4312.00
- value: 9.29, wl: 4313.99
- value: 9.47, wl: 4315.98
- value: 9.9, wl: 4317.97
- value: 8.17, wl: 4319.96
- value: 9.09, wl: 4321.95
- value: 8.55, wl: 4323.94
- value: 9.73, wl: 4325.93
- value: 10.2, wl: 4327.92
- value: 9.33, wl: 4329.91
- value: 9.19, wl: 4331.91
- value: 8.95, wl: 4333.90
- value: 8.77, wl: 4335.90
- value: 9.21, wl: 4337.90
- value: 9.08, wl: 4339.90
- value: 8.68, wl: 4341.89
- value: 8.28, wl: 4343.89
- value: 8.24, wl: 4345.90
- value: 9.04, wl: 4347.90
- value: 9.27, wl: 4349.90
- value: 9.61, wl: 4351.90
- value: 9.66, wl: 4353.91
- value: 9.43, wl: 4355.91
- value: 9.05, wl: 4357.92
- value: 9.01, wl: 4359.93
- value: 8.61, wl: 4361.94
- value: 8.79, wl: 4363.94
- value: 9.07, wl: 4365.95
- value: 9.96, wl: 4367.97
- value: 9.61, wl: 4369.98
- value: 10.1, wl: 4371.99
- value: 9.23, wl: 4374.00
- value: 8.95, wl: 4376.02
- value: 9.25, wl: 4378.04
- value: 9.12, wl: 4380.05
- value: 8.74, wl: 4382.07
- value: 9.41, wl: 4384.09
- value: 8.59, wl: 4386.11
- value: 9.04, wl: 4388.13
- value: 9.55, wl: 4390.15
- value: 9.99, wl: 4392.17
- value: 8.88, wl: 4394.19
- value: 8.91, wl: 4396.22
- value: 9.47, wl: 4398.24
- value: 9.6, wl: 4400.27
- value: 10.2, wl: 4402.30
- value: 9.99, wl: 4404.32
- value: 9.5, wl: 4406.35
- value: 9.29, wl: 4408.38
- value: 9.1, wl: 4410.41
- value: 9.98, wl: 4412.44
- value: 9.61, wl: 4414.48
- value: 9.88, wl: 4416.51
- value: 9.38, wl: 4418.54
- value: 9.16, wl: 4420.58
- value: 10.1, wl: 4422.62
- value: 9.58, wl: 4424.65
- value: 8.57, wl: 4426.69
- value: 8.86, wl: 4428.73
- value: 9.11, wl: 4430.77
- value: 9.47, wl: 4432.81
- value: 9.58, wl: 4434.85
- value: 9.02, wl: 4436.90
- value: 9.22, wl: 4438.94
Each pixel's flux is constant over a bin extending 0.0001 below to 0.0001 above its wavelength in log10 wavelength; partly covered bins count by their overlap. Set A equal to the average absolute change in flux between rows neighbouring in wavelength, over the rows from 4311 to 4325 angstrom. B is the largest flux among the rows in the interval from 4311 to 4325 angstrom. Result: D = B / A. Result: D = 13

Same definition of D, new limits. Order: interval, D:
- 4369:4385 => 23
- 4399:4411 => 30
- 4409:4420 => 20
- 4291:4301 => 15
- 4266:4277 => 13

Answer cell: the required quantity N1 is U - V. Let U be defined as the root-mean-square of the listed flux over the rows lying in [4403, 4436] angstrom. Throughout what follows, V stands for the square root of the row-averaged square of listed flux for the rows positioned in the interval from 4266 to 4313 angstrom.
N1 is 0.22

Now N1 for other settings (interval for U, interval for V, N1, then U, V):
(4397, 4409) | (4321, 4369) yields 0.55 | 9.7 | 9.1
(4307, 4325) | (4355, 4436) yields -0.36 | 9.0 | 9.4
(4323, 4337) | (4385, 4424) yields -0.24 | 9.3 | 9.5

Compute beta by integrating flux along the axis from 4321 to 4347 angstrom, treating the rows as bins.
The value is 235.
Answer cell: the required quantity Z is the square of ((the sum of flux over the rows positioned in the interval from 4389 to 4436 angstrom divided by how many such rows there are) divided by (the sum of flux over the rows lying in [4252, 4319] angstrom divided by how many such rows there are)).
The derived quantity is 1.04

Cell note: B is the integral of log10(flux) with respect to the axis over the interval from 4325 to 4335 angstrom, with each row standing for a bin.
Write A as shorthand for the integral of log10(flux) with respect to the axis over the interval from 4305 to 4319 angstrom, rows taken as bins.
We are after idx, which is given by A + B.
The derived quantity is 23.2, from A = 13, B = 10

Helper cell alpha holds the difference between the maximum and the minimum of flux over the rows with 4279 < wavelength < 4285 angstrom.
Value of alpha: 0.6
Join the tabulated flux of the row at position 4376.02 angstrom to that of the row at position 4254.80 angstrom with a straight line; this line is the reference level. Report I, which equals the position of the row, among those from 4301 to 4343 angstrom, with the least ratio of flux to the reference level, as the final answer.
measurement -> 4319.96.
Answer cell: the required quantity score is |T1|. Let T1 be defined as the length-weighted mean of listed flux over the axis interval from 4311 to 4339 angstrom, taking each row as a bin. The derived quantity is 9.2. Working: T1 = 9.2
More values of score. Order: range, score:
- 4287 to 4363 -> 9.1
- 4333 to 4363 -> 9.0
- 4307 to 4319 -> 9.2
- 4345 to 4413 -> 9.3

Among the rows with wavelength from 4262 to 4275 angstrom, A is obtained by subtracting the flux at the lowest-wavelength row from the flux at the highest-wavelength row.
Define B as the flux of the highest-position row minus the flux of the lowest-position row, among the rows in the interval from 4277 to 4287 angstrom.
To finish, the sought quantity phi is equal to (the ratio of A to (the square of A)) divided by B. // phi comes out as 7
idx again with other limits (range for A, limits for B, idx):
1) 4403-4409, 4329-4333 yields 9.8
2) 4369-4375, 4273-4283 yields 15.6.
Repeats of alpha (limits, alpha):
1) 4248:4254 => 1.4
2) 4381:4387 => 0.8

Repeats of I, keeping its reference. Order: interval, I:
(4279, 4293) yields 4280.35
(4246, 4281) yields 4260.68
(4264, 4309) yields 4266.57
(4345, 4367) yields 4345.90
